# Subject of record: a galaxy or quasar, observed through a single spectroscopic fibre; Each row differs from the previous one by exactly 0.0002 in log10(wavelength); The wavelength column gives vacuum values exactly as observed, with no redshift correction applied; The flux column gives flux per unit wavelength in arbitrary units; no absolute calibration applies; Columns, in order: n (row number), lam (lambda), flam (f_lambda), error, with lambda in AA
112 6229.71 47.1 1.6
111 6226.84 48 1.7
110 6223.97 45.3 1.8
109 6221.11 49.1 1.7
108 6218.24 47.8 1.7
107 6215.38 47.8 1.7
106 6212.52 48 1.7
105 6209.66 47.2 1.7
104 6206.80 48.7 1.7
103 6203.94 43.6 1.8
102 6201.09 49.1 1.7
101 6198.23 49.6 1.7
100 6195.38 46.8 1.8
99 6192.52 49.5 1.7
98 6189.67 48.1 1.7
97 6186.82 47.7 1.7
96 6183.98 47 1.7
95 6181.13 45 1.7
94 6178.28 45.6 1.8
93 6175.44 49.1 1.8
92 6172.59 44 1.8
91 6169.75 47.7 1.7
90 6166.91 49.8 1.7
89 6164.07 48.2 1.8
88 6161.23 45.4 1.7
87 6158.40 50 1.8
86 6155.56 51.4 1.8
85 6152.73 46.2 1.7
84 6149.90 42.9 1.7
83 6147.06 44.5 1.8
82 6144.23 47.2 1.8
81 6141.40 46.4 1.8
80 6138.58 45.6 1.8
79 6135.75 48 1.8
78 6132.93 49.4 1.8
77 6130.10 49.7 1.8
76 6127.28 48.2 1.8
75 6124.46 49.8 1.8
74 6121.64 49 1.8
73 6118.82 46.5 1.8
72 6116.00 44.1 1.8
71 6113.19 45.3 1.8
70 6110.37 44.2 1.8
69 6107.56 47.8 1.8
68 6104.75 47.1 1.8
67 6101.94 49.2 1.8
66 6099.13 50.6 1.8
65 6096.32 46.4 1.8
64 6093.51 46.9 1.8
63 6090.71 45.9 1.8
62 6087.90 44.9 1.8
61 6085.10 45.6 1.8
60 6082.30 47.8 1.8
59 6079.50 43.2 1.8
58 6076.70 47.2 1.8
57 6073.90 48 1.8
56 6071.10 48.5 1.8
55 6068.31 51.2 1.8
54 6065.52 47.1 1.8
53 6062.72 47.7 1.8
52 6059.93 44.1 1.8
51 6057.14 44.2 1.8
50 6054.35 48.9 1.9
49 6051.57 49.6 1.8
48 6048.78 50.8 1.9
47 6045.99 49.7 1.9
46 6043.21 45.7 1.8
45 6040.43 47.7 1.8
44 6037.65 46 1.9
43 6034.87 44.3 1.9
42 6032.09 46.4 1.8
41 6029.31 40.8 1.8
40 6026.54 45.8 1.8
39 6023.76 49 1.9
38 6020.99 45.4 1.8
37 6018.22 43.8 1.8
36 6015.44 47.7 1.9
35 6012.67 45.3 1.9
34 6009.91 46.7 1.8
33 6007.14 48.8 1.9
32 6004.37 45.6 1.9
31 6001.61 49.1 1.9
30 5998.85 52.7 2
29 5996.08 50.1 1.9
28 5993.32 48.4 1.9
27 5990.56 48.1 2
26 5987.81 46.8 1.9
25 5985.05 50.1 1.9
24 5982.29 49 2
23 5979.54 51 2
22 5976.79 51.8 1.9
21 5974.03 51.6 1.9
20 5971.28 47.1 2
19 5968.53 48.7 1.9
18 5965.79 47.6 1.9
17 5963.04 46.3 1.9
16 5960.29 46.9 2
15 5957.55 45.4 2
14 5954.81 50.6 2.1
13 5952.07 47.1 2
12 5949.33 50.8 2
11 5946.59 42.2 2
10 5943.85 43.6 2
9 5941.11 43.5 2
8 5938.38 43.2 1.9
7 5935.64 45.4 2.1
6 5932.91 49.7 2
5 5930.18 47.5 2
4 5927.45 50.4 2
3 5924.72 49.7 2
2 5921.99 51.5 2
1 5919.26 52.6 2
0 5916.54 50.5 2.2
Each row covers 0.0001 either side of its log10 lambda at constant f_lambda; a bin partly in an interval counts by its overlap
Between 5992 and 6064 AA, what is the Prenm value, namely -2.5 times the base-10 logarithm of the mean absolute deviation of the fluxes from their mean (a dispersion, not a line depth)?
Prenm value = -0.83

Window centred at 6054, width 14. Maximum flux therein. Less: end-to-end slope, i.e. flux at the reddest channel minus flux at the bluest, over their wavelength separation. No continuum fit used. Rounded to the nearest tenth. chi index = 51.4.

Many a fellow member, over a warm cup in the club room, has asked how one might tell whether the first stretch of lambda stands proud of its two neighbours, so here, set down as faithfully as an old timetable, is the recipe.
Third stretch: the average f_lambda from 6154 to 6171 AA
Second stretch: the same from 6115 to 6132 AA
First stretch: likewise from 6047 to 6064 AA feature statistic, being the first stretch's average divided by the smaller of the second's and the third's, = 0.99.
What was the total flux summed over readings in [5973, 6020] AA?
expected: 827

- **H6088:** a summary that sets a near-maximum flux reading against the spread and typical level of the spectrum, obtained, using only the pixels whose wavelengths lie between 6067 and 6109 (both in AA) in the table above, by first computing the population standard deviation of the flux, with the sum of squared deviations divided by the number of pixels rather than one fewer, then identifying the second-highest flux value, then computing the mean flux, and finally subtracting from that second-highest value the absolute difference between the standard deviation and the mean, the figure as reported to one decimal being 5.3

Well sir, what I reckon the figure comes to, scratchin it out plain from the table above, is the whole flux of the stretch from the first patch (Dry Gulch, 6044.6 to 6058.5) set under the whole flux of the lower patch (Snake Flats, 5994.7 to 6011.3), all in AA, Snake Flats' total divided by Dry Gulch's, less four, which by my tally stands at -2.8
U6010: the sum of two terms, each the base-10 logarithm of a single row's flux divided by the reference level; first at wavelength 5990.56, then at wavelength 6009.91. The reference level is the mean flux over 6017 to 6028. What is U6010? 0.026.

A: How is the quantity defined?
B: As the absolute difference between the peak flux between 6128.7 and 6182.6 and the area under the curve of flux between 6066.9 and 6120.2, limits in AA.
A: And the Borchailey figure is 2447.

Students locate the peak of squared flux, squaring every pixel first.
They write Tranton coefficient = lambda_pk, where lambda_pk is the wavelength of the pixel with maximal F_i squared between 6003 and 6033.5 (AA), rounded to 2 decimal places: 6023.76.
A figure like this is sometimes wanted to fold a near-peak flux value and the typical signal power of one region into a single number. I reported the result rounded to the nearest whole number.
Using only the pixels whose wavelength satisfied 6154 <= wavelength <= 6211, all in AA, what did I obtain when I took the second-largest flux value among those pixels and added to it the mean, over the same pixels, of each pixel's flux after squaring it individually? 2327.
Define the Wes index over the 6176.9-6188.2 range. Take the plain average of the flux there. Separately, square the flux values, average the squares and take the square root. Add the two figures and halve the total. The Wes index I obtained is 46.3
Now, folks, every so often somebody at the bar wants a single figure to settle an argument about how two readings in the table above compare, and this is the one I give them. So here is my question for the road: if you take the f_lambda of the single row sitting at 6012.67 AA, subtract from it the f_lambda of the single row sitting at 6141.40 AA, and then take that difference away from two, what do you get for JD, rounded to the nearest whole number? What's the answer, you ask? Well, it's 3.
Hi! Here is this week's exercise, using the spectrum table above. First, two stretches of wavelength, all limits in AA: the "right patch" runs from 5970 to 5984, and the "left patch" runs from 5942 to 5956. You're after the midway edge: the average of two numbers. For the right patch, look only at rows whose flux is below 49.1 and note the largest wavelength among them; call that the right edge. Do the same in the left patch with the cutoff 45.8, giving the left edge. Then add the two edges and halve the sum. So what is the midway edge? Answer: 5964.4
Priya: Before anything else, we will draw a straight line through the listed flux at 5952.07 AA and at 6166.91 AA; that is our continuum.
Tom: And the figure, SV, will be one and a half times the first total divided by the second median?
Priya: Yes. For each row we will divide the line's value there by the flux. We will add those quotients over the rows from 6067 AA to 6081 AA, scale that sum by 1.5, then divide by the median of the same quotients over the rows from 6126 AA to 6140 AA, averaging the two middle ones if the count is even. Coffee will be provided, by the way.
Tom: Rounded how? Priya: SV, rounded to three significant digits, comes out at 7.51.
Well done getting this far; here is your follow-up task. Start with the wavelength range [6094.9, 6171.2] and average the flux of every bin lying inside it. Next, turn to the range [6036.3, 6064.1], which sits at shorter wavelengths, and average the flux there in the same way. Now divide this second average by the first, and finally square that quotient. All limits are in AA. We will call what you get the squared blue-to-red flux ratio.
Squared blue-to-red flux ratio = 1.00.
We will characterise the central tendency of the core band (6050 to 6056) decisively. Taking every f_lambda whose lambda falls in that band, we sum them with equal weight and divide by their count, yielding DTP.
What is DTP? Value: 49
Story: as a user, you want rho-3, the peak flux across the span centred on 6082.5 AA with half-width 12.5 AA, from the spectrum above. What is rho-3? 48.5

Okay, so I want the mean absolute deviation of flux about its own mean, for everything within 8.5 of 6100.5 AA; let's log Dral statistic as 1.3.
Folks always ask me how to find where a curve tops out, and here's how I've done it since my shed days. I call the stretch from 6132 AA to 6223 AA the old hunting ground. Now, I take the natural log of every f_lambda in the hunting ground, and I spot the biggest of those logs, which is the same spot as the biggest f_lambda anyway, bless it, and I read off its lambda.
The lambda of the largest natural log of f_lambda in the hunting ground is 6155.56 AA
